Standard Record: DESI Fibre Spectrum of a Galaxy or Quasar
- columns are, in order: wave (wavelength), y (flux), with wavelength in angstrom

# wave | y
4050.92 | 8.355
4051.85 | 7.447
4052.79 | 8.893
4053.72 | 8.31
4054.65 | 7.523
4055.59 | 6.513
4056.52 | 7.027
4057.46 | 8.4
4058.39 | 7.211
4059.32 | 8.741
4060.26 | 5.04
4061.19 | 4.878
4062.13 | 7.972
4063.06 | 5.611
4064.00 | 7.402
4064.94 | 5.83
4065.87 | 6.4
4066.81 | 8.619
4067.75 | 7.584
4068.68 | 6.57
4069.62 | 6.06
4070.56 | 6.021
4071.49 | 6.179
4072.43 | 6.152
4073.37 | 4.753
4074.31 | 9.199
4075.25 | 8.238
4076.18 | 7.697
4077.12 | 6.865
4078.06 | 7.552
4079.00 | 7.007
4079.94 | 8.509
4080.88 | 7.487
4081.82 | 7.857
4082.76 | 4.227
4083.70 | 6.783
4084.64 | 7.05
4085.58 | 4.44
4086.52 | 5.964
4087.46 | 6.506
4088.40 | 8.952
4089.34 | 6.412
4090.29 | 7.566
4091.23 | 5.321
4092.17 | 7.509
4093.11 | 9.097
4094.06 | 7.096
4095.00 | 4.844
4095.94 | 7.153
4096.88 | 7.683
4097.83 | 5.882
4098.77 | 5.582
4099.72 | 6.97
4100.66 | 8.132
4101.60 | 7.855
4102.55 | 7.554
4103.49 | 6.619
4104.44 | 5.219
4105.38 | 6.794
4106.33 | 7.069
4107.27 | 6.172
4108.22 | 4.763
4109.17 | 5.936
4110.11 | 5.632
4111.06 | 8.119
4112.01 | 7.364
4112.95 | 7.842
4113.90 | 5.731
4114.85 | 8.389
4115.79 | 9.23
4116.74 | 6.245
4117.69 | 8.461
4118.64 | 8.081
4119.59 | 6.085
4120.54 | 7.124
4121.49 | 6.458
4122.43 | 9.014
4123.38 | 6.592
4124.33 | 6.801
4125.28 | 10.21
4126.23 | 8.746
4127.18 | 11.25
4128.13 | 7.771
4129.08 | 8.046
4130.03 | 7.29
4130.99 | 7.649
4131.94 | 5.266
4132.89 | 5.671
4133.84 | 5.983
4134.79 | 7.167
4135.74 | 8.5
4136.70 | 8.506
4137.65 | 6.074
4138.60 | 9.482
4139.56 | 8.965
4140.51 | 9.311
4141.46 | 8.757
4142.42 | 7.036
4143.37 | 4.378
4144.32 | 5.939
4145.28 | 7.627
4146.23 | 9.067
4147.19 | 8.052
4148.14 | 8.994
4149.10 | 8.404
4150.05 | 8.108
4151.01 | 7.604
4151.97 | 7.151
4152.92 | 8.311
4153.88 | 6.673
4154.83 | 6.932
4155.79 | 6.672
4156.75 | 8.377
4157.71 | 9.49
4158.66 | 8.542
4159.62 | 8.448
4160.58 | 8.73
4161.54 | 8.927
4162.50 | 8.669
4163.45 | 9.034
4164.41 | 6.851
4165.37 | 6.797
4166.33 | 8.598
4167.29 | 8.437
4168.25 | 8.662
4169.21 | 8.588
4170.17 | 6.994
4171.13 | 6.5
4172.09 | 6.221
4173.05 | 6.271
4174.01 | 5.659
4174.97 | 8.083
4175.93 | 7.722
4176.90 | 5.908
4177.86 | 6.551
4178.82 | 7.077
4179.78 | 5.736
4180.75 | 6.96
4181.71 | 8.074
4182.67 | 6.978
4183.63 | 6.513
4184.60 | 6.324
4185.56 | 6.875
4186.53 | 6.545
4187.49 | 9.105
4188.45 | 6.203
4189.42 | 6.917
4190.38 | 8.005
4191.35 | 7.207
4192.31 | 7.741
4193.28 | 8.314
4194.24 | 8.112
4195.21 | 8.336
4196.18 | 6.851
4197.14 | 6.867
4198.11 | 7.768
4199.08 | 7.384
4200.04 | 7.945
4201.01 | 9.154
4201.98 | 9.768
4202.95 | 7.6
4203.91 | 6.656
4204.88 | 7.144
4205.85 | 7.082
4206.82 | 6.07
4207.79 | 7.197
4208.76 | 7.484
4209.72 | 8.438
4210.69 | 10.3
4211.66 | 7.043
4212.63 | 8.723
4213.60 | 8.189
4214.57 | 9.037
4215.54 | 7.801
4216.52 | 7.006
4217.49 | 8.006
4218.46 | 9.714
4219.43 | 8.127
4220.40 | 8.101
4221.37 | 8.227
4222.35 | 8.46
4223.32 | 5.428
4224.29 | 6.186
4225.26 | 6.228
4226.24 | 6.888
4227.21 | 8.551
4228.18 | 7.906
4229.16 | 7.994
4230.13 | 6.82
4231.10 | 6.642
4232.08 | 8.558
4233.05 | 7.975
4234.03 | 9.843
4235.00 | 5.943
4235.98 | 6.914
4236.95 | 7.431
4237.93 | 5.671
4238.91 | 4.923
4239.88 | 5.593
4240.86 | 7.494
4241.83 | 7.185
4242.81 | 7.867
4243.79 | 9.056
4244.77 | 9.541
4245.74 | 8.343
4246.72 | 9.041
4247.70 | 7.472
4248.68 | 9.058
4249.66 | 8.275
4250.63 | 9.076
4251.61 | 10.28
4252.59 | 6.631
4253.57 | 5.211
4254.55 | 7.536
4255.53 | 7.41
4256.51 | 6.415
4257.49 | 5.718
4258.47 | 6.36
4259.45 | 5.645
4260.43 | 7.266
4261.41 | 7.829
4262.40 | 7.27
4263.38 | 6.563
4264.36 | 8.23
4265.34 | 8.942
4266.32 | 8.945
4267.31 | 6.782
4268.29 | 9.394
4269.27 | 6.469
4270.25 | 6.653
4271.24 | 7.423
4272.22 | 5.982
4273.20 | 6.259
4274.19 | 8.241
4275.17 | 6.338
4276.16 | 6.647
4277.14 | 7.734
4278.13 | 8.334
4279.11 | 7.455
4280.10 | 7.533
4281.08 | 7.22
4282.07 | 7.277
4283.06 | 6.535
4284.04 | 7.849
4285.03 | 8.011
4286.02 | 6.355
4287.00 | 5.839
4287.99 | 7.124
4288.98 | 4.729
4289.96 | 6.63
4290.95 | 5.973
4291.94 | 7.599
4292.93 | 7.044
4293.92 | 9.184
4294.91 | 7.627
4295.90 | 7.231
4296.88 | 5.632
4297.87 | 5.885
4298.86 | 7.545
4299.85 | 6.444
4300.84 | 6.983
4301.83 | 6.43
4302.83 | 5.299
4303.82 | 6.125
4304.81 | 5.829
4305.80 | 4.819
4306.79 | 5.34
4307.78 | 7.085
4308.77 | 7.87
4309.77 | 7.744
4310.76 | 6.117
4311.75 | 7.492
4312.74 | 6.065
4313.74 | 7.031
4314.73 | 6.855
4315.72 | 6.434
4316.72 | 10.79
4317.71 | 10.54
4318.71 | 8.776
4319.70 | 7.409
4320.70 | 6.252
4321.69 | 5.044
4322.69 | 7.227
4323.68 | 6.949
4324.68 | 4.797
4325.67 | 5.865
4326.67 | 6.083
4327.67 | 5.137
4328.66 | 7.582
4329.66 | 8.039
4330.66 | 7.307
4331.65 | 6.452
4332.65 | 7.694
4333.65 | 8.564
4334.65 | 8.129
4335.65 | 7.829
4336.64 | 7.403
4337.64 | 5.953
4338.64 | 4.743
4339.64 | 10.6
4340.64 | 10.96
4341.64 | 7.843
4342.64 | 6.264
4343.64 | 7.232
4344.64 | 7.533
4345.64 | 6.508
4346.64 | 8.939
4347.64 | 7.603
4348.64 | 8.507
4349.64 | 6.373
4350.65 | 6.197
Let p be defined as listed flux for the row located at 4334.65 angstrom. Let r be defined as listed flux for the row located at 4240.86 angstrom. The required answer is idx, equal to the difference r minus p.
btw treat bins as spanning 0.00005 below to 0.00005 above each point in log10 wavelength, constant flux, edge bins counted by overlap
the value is -1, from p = 8.129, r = 7.494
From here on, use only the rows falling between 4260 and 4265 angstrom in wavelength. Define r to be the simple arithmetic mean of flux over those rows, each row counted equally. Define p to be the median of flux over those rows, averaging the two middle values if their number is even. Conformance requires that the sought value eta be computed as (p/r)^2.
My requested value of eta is 0.96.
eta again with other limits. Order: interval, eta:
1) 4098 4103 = 1.10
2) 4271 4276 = 0.86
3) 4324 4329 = 0.99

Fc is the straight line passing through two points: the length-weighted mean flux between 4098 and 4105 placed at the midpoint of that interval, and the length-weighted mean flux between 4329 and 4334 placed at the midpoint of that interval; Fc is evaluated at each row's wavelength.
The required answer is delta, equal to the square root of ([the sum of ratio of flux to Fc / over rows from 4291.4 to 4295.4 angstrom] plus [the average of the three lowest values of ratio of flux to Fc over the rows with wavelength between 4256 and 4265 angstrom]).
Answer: 2.2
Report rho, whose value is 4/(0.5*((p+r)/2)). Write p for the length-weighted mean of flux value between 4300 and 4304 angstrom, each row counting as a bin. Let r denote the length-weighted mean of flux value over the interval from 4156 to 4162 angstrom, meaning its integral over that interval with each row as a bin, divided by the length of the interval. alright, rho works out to 1.08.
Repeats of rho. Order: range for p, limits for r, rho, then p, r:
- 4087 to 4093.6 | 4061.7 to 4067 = 1.13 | 7.3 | 6.9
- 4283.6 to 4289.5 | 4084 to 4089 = 1.21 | 6.6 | 6.6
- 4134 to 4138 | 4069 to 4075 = 1.15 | 7.5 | 6.5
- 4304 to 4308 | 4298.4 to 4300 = 1.25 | 5.7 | 7.1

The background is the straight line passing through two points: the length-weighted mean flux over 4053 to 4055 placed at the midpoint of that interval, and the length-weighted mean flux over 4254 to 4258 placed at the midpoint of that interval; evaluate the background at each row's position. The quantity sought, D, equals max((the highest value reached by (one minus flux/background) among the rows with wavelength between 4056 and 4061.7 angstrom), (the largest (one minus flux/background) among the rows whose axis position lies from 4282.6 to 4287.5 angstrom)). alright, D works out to 0.39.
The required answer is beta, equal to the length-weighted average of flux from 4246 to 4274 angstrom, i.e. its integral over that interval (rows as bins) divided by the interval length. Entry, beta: 7.4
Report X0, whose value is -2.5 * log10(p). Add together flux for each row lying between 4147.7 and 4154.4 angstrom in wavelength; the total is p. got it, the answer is -4.4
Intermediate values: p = 55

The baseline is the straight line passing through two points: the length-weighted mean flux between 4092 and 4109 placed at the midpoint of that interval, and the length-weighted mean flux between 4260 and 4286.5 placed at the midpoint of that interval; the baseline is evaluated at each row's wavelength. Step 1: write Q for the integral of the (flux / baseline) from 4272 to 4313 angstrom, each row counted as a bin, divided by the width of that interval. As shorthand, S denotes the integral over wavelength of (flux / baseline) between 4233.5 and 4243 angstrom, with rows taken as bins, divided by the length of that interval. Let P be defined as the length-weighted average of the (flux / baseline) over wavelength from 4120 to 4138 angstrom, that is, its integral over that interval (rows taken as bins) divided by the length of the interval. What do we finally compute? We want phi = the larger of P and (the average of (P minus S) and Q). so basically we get 1.11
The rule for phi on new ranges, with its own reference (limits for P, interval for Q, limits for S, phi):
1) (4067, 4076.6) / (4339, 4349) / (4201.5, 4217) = 1.04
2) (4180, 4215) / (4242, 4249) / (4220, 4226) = 1.07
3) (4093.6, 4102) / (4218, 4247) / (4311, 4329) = 1.01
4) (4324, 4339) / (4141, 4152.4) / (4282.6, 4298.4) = 0.89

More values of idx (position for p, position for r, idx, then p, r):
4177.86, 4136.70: 2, 6.551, 8.506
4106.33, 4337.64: -1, 7.069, 5.953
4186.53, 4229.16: 1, 6.545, 7.994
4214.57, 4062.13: -1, 9.037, 7.972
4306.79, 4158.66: 3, 5.34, 8.542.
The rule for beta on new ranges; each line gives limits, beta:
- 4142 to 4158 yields 7.6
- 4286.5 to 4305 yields 6.6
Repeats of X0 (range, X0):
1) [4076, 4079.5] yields -3.7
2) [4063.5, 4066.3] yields -3.2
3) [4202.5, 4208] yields -4.1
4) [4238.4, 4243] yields -3.8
